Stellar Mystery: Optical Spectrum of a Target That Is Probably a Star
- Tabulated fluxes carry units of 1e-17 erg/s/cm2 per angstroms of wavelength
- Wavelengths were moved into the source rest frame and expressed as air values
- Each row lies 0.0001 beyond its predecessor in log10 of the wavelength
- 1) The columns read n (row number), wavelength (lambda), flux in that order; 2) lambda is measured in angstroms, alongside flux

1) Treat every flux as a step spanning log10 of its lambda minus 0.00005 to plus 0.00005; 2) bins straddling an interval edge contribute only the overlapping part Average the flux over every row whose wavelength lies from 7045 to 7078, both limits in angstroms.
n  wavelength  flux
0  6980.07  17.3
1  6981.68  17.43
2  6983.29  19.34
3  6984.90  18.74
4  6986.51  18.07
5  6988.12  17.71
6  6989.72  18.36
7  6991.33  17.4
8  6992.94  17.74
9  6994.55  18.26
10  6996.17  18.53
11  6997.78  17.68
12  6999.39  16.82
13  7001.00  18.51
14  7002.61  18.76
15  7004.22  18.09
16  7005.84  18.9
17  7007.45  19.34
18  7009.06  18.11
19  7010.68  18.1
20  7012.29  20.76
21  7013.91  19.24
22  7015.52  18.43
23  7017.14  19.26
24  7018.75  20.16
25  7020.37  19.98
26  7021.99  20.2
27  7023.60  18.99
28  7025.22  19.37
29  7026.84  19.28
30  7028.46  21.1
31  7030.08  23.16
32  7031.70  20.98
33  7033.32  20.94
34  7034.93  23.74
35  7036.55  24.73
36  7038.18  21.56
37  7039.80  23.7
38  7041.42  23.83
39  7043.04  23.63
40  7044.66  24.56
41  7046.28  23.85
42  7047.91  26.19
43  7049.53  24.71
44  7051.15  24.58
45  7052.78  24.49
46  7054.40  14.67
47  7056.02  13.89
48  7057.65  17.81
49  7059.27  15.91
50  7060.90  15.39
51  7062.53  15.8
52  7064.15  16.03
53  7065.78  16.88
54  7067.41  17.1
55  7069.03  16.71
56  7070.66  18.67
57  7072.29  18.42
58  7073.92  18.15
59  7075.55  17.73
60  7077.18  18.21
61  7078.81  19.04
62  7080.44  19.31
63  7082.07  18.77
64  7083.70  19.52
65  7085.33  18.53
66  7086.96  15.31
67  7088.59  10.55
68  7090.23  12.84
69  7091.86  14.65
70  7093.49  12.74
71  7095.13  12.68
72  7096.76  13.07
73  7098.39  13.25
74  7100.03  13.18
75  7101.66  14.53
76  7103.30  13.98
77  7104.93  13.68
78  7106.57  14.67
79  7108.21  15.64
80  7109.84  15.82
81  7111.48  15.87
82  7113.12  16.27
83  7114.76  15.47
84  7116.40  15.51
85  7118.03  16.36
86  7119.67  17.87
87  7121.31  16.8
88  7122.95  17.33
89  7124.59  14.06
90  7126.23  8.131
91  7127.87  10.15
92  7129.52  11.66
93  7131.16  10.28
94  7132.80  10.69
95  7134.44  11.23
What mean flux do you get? 19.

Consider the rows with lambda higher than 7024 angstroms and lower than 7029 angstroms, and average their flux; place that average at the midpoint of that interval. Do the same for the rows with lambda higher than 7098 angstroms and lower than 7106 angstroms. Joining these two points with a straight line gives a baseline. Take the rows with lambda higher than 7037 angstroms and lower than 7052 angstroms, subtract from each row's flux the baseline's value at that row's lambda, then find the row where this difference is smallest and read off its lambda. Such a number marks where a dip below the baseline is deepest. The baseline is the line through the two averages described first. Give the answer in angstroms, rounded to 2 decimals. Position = 7038.18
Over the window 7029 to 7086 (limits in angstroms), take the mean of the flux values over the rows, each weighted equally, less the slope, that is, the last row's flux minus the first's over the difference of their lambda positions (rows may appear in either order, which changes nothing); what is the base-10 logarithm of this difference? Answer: 1.304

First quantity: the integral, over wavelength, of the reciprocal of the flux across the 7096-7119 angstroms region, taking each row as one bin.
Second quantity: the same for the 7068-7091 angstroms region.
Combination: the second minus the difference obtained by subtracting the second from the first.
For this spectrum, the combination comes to 1.2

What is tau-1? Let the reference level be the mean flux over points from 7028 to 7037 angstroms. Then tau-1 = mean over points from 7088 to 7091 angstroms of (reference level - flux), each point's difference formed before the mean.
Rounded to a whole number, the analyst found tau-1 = 11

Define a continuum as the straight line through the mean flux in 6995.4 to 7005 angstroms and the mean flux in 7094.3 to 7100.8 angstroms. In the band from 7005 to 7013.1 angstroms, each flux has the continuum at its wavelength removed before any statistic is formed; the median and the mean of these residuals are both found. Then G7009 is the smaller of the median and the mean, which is 1.1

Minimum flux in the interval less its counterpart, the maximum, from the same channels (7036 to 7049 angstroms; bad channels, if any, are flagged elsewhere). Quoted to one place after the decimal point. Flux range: -4.6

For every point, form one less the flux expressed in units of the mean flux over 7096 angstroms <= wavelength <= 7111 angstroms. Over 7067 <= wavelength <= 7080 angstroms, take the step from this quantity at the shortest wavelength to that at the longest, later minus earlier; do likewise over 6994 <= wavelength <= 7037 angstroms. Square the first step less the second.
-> 0.10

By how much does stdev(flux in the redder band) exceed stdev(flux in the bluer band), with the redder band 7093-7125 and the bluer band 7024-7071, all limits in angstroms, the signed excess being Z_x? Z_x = -2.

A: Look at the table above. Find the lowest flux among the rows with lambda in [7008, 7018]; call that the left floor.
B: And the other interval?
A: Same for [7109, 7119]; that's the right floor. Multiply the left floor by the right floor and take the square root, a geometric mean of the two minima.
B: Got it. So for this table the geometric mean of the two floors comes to 16.7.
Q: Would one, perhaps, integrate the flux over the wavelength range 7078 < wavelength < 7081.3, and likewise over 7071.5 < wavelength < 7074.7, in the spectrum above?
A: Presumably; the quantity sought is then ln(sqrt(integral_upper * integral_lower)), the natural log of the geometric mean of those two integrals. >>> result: 4.11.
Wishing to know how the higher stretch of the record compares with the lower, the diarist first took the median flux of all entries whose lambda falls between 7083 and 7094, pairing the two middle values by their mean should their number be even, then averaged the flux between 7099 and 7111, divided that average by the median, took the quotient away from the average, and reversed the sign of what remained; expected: -14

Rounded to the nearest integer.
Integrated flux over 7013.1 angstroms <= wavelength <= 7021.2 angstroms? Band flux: 157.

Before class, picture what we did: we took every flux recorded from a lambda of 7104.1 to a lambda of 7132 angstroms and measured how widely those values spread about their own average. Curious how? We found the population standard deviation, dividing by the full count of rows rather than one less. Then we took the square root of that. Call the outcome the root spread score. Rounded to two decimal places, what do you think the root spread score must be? 1.64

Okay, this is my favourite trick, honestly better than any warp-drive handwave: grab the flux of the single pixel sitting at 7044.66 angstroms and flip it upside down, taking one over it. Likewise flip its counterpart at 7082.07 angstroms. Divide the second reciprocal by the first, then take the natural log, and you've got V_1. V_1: 0.27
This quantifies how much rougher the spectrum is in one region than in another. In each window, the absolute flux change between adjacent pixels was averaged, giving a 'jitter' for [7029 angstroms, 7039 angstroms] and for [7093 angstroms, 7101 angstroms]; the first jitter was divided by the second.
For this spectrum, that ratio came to 10.5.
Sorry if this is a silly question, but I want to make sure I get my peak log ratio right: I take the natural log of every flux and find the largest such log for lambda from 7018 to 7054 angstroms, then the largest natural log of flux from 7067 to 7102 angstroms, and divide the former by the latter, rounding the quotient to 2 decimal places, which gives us 1.10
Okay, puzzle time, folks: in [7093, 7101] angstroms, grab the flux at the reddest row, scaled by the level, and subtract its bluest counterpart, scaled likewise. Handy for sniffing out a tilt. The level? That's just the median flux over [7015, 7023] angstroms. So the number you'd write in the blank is 0.02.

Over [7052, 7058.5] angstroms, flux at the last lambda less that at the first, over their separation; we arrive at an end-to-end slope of -1.37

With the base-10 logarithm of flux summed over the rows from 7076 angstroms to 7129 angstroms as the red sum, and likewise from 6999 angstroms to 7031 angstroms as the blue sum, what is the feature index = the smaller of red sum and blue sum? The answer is 26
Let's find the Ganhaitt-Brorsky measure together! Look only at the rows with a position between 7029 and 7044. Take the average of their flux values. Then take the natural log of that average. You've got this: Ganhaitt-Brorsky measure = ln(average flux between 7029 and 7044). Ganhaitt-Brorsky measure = 3.13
